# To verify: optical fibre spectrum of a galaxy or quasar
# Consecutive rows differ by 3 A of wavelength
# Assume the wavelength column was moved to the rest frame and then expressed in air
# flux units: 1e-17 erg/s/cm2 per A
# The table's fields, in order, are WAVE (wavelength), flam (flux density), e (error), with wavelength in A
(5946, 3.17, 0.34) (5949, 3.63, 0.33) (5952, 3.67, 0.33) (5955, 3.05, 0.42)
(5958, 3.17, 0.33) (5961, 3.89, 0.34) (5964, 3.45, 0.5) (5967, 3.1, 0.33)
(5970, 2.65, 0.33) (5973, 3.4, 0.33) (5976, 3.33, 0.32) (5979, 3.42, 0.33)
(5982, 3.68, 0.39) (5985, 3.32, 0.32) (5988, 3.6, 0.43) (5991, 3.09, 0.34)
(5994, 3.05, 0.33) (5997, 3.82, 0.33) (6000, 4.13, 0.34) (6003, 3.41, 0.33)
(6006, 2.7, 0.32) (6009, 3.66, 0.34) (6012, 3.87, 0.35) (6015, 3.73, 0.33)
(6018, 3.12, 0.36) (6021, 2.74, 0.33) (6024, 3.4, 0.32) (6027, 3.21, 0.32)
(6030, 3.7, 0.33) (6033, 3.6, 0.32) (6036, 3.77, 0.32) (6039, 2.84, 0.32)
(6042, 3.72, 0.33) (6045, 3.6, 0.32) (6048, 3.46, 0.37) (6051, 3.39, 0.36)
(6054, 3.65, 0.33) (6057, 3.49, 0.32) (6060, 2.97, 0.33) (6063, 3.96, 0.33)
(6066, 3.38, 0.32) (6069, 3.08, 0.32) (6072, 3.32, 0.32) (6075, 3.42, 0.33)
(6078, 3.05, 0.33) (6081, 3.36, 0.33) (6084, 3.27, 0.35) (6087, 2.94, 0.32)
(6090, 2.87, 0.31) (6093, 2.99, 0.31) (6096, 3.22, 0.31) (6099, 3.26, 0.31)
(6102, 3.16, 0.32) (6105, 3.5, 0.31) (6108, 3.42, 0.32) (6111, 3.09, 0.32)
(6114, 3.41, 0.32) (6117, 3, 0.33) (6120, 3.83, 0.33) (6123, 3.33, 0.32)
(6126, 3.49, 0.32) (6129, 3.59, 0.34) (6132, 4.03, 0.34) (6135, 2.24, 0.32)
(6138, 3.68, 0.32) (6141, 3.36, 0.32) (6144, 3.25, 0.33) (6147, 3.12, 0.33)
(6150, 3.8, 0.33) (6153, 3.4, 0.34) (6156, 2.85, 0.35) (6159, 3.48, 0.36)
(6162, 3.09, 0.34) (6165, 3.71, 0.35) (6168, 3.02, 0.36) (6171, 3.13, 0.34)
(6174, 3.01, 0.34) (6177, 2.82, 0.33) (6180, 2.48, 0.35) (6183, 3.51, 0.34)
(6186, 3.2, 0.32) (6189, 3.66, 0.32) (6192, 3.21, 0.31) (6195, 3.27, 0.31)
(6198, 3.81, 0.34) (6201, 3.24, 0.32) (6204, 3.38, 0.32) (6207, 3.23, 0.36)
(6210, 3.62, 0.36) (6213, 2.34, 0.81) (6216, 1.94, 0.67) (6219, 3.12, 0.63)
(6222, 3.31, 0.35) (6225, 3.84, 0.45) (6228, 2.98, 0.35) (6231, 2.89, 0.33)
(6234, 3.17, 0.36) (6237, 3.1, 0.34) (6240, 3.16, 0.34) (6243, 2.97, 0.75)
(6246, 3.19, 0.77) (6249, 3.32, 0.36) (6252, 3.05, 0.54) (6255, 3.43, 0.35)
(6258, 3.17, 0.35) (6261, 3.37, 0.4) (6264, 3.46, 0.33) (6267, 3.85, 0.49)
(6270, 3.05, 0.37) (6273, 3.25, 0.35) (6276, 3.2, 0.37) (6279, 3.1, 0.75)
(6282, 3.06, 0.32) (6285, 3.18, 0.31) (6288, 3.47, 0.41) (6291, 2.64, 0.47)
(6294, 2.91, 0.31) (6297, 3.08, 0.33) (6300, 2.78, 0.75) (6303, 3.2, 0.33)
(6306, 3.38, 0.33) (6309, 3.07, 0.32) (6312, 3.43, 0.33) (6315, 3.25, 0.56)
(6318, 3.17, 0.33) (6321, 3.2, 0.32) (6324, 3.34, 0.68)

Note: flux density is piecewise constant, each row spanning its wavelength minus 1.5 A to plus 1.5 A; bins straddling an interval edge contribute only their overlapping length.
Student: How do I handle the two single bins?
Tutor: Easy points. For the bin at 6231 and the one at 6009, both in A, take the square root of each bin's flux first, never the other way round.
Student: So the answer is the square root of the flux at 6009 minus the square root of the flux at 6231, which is 0.21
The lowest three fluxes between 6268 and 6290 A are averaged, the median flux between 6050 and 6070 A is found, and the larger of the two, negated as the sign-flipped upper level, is -3.39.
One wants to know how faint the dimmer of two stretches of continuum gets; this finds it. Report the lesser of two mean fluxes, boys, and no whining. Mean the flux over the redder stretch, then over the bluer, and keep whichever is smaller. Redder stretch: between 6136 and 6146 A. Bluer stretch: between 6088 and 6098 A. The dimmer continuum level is 3.03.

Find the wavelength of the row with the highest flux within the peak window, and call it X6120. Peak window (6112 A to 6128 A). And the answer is 6120 A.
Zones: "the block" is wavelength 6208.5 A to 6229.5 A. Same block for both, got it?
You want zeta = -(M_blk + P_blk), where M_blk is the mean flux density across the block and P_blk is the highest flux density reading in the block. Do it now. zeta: -6.9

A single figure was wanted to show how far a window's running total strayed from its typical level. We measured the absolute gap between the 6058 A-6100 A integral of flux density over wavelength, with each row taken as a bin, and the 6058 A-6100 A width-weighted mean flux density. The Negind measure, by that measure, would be 132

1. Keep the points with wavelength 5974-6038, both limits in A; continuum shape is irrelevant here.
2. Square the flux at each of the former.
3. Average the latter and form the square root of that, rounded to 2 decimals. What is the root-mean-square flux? 3.46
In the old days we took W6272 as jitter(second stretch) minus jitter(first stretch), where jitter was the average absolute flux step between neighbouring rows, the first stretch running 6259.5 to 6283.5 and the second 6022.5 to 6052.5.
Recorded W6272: 0.10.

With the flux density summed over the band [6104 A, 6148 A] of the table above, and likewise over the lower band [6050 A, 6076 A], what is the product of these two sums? 1543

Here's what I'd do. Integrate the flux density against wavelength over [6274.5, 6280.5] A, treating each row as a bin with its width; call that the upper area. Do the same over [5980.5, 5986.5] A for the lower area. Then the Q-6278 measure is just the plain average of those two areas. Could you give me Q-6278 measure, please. 20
